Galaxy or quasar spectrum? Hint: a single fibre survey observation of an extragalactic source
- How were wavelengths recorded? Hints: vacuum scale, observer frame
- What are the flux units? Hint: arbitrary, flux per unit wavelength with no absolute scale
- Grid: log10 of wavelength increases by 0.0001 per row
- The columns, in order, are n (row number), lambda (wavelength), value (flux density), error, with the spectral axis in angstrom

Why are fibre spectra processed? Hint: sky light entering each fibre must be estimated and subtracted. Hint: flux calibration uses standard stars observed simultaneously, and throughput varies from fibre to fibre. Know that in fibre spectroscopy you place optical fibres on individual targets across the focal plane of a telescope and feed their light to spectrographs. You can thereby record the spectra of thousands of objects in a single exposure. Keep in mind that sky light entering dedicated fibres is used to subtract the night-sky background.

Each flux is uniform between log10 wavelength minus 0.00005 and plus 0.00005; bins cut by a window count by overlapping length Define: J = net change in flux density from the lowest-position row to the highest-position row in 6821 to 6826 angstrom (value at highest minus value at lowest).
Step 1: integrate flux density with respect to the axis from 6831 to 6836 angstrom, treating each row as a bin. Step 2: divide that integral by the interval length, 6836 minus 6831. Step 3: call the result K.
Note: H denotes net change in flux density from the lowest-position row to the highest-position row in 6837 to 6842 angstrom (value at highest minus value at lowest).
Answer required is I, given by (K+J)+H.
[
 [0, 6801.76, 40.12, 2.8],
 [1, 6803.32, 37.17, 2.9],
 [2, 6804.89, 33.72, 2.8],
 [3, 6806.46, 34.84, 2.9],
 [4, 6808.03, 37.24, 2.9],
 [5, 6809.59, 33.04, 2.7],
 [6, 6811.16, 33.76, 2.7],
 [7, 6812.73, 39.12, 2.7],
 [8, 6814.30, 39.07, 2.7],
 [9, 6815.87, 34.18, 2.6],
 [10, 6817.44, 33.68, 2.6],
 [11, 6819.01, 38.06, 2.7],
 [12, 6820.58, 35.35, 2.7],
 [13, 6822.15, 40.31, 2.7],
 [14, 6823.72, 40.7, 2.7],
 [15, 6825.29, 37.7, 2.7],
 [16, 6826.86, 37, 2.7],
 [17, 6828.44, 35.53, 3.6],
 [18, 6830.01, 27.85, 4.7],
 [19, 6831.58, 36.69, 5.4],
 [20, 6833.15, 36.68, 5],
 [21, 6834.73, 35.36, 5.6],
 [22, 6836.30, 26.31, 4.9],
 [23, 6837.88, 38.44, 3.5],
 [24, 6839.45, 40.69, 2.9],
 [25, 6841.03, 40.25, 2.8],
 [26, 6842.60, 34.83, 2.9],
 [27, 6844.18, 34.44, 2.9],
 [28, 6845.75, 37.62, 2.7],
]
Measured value 34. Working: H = 2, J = -2.6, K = 35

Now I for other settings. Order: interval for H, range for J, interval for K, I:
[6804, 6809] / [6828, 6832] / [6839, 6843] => 43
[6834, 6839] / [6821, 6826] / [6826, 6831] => 34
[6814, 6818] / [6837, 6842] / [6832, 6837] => 30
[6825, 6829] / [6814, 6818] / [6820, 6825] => 31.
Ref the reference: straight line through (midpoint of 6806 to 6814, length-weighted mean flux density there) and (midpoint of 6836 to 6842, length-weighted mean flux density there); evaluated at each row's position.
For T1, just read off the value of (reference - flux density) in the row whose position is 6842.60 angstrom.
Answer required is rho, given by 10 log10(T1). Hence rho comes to 4.0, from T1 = 2.5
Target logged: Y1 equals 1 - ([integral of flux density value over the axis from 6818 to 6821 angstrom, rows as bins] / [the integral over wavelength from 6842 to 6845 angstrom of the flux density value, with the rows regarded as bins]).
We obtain -0.06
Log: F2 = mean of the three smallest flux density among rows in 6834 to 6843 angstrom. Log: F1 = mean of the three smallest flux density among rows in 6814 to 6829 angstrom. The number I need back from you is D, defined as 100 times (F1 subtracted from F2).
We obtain -224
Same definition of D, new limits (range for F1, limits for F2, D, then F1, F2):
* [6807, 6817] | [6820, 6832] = -75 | 33.7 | 32.9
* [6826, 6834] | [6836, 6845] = -149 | 33.4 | 31.9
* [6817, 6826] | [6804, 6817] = -207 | 35.6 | 33.5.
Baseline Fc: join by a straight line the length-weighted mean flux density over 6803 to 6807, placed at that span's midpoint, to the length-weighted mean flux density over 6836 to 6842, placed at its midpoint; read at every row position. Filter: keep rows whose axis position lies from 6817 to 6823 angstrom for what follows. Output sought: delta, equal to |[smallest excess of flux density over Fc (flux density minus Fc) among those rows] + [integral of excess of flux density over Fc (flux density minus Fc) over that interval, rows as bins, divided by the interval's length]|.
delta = 1.0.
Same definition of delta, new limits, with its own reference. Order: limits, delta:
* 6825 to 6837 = 13.3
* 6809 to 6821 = 2.0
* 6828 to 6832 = 12.5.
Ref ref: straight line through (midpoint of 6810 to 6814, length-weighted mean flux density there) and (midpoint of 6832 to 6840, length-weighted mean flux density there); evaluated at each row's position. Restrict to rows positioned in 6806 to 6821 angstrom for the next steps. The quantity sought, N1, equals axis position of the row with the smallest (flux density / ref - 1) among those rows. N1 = 6809.59 angstrom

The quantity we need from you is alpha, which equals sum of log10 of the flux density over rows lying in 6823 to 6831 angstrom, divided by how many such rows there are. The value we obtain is 1.55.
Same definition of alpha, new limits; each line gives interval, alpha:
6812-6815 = 1.59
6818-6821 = 1.56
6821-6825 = 1.61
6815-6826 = 1.57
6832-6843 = 1.55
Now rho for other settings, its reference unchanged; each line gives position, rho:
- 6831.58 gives -8.1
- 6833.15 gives -6.2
